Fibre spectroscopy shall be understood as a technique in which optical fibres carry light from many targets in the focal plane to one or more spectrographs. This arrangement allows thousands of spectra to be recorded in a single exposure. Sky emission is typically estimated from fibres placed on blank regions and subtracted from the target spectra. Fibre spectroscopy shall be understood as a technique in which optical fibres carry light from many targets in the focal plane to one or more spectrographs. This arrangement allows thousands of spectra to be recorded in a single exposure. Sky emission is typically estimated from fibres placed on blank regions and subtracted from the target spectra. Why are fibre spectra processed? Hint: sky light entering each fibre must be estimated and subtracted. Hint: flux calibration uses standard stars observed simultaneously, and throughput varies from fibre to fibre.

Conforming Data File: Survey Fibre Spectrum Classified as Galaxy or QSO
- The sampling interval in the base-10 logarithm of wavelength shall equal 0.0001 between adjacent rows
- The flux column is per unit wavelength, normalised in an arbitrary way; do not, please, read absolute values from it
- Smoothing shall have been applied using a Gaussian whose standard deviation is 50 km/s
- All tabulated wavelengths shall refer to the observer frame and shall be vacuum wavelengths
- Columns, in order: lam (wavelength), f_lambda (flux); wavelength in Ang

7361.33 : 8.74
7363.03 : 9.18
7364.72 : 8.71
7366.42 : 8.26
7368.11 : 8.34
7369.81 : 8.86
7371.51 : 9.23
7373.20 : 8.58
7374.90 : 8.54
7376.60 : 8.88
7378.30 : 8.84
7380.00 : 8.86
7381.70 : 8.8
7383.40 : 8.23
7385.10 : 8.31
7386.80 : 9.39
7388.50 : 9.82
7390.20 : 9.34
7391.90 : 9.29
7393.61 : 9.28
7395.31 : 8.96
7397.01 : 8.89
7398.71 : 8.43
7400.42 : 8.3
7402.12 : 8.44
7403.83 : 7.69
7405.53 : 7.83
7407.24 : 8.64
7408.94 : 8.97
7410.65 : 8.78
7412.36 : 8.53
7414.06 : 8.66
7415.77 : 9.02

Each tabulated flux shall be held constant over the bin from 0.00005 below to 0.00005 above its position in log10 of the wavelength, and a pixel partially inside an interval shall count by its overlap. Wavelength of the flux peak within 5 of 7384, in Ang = 7388.50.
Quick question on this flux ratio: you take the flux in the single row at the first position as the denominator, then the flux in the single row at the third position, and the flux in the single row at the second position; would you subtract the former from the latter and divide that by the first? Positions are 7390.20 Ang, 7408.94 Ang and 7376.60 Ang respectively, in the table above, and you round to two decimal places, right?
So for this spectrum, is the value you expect -0.01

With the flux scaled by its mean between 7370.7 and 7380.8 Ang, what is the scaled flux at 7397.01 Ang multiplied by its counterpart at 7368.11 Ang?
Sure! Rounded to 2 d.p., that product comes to 0.95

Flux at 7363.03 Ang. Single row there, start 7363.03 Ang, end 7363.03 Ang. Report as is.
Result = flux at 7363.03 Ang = 9.18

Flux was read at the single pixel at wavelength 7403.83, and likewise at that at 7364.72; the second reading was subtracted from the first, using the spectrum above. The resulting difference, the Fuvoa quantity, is -1.02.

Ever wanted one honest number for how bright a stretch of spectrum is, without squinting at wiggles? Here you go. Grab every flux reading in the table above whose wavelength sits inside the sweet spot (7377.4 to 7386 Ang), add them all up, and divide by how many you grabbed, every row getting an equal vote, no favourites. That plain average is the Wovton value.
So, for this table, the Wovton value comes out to 8.61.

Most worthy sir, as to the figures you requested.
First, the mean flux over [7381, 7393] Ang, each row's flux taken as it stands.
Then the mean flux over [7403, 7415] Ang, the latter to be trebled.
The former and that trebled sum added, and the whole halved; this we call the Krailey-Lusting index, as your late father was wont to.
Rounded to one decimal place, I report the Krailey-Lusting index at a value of 17.2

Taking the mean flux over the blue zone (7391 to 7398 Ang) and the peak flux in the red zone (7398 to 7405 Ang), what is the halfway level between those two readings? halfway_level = 8.77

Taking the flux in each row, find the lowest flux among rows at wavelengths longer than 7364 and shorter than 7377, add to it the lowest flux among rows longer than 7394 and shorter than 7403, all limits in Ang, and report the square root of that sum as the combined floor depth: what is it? 4.07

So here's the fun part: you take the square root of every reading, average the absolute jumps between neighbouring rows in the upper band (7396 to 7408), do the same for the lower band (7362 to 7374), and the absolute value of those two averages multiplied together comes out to 0.0050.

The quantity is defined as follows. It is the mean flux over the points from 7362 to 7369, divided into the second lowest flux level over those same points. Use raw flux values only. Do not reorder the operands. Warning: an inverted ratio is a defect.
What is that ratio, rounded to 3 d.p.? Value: 0.967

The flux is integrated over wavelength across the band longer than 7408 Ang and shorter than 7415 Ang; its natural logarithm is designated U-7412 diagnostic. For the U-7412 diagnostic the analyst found 4.1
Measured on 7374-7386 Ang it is 4.6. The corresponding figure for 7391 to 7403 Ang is 4.7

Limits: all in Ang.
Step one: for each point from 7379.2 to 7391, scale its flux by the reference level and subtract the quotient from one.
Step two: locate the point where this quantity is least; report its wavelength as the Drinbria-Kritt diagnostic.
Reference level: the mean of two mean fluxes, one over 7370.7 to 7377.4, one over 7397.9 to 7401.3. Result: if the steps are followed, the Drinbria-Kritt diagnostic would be 7388.50 Ang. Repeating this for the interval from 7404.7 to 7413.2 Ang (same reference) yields 7408.94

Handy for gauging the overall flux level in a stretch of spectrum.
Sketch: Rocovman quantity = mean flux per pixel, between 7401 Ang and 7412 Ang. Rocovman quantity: 8.39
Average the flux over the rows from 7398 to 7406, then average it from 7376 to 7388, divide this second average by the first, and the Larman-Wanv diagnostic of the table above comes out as 1.08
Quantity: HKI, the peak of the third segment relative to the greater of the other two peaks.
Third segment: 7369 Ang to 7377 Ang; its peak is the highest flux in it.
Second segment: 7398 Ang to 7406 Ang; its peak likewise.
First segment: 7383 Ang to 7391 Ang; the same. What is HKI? 0.94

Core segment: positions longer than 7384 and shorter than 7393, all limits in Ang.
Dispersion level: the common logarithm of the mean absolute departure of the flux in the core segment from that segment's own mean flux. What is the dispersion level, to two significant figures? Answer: -0.43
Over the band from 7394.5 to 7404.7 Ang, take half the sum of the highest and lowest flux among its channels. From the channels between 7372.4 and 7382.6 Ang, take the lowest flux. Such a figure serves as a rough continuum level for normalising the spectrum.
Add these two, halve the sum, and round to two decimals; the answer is 8.43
